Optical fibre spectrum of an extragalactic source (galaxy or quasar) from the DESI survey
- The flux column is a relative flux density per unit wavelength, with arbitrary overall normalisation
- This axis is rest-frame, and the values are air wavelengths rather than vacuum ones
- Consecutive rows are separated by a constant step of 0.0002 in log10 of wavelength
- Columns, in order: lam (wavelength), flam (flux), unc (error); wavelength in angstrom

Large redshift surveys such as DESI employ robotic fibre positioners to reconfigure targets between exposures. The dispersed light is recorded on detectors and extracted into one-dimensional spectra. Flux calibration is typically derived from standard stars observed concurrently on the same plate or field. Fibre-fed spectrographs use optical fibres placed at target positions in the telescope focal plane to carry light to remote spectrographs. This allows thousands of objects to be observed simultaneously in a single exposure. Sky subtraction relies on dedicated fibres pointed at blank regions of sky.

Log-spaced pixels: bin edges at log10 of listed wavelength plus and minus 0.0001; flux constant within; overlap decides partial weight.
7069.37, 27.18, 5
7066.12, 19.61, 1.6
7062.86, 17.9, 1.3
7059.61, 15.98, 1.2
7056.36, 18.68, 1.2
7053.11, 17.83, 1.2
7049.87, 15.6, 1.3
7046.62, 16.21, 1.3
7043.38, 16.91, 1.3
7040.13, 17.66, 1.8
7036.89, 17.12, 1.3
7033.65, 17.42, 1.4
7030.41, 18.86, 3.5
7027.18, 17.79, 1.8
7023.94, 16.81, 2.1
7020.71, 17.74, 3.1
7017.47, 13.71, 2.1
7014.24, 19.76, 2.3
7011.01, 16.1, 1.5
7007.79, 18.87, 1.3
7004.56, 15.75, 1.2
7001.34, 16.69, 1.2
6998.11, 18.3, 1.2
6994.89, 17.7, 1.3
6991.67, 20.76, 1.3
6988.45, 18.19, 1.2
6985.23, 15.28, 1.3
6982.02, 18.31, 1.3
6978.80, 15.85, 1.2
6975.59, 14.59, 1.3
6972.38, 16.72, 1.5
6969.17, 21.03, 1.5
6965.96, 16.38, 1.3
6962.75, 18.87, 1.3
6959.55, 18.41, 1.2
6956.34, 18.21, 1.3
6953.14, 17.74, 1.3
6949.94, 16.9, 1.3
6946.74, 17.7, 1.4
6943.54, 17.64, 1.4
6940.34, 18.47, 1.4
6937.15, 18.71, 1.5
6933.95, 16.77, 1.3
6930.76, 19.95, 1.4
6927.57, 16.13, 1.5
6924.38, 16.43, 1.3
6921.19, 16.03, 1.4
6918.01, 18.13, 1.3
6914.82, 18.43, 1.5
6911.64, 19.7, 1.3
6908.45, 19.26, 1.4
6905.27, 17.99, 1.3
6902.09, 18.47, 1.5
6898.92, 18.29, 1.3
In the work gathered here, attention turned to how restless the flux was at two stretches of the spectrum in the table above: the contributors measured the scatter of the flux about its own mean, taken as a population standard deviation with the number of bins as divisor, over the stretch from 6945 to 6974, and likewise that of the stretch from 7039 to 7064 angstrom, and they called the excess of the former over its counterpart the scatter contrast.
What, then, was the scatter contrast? 0.3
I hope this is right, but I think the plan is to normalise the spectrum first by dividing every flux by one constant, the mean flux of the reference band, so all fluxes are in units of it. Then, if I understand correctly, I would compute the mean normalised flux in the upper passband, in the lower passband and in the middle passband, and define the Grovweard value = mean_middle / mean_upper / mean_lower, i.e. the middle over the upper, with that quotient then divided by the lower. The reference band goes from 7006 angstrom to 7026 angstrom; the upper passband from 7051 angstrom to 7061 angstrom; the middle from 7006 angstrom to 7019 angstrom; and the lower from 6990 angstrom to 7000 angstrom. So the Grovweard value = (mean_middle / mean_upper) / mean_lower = 0.89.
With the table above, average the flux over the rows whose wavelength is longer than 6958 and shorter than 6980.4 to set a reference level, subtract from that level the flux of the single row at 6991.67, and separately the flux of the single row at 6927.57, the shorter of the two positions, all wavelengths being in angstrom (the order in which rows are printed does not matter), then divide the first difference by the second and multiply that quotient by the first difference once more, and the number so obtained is 8.8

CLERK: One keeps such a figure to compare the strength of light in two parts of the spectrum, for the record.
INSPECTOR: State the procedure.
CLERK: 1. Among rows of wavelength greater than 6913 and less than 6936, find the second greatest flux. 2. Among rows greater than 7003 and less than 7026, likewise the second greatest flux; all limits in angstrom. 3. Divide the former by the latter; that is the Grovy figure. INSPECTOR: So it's 0.98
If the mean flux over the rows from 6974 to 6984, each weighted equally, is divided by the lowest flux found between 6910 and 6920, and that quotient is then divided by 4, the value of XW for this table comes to 0.224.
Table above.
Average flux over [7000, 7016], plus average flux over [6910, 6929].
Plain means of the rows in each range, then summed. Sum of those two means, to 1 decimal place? 34.9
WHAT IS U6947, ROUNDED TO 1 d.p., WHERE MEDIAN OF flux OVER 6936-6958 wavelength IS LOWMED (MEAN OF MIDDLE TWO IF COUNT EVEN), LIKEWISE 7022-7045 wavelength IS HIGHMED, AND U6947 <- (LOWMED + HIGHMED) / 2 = 17.6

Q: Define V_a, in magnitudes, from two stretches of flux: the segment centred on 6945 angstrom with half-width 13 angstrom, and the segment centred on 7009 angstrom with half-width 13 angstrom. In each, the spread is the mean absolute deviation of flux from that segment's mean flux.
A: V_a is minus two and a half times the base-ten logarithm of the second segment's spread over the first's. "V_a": -1.2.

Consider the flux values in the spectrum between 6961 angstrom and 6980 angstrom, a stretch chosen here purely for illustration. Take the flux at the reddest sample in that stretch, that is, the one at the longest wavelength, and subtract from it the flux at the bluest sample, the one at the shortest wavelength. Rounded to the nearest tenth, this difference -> -3.0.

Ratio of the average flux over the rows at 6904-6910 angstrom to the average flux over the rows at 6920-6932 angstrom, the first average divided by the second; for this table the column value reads 1.09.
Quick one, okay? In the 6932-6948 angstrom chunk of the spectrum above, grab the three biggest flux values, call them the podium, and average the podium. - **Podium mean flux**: 18.3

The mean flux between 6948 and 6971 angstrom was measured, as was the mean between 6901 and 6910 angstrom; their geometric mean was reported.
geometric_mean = 18.4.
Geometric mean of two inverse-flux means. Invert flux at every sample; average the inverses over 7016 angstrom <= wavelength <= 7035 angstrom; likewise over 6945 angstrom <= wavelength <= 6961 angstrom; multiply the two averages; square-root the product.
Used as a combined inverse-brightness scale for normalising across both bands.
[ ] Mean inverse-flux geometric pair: 0.0577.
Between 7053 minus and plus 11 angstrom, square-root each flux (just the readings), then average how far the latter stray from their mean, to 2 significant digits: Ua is 0.12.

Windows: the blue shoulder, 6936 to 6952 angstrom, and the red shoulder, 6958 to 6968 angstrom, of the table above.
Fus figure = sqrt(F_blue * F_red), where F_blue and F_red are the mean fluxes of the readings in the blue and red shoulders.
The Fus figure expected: 17.9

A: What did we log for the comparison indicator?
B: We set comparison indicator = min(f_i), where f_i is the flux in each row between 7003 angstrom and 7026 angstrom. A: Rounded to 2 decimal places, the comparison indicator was 13.71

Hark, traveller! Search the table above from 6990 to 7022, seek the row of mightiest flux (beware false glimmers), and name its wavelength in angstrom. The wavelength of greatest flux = 6991.67 angstrom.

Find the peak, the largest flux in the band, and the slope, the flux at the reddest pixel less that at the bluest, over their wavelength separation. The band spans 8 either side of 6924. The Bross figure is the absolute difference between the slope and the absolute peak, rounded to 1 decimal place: 19.8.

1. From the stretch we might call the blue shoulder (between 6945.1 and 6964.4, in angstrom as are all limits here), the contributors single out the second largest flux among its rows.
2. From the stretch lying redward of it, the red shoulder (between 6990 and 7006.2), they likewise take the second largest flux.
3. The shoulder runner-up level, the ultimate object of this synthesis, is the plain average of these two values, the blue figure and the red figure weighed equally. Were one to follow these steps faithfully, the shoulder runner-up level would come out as 18.4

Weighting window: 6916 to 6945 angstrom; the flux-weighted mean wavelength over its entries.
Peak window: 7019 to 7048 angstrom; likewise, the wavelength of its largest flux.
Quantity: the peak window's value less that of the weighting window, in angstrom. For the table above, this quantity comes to 99.4 angstrom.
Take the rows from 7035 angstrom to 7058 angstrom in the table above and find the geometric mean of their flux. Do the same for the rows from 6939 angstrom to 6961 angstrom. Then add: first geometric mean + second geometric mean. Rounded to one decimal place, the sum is 35.0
